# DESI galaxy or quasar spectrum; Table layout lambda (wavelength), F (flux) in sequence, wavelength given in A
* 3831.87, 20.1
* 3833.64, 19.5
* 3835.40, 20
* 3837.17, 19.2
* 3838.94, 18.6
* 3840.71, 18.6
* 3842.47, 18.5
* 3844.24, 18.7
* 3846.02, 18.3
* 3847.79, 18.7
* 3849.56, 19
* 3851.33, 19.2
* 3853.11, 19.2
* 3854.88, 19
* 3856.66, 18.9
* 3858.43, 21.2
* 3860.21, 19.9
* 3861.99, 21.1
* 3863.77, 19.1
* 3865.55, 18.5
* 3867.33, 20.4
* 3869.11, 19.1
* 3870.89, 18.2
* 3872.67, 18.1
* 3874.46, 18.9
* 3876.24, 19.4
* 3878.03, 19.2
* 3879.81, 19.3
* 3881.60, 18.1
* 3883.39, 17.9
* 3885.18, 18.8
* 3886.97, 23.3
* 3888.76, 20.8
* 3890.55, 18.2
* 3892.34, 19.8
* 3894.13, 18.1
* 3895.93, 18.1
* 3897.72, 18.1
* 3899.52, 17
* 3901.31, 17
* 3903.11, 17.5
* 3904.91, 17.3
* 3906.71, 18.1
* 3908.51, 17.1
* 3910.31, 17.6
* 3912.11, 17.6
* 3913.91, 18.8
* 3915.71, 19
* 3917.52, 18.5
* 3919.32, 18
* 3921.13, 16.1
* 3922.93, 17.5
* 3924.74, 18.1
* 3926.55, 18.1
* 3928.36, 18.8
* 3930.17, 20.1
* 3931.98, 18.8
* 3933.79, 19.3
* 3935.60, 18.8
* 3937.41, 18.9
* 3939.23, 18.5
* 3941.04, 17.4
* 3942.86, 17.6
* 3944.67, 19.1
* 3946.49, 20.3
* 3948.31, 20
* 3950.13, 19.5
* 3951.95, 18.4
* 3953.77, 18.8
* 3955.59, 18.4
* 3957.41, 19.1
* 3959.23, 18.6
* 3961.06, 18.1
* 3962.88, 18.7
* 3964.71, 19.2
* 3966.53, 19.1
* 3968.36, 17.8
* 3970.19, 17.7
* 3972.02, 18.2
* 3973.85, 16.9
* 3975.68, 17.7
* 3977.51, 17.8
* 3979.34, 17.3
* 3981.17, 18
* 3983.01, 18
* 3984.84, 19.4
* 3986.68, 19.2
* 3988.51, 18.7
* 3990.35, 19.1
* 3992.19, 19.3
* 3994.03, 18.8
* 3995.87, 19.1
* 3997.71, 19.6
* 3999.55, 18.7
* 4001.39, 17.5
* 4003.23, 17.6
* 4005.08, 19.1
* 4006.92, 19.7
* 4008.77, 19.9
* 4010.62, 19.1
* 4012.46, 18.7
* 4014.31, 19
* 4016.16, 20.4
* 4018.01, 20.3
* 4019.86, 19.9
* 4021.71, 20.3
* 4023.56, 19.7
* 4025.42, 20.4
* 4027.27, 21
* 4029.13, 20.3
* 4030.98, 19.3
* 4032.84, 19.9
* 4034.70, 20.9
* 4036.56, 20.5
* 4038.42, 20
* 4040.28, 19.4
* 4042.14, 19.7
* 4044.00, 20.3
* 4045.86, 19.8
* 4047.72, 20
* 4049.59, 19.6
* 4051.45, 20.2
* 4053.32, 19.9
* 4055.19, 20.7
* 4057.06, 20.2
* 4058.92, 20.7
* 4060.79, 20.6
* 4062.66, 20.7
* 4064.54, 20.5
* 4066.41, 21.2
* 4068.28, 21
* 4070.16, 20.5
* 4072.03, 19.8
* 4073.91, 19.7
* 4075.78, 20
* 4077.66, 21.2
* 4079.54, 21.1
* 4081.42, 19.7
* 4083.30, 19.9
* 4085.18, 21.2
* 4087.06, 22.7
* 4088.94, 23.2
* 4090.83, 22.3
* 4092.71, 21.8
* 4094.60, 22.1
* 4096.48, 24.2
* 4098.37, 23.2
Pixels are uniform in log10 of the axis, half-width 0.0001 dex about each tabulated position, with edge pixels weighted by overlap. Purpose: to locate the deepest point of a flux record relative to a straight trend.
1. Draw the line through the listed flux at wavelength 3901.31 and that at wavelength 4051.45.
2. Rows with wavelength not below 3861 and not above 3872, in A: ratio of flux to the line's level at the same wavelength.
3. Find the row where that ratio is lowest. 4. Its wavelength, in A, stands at 3870.89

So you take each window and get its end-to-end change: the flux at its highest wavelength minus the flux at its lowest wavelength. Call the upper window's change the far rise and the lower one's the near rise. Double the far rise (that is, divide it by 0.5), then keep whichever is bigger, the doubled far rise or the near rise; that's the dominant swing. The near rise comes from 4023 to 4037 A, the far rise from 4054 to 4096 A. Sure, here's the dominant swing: 3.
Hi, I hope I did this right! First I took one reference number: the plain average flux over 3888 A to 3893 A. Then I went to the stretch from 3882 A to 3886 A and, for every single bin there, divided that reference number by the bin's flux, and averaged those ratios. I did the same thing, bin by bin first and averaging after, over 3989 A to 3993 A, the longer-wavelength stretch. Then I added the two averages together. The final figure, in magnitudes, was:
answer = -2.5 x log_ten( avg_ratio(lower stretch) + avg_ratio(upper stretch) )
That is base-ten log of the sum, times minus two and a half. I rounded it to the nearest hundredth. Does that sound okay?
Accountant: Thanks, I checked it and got -0.80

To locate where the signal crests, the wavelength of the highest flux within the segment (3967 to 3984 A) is 3972.02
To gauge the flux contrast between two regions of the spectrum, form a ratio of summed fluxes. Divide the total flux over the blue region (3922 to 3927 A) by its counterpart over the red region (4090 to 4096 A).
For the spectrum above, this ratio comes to 0.81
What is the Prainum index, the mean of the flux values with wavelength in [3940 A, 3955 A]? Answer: 18.9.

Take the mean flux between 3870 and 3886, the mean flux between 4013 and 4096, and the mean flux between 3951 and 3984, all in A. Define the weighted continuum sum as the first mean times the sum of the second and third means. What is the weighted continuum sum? 722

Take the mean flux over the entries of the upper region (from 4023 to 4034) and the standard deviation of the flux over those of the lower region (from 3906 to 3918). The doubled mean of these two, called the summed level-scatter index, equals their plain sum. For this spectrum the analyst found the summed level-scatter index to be 20.8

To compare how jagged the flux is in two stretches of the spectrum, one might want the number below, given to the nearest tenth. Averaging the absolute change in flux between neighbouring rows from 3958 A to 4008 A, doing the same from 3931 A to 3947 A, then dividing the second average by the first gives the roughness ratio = 1.2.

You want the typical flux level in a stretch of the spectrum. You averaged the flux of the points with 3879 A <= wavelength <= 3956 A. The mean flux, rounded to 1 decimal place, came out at 18.5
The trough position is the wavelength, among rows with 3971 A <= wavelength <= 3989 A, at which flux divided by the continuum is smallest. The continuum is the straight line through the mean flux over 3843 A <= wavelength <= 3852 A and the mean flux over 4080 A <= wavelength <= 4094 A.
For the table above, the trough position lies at 3973.85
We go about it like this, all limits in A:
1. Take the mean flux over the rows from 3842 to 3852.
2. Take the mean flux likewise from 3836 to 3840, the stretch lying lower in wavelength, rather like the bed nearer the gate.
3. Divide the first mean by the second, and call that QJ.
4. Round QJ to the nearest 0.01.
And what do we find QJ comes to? 0.99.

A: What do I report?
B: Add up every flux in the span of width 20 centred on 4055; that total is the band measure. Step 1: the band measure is 223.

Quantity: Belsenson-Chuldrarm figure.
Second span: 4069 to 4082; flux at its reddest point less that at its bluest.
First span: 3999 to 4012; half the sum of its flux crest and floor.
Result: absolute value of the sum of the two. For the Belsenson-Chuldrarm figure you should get 17.9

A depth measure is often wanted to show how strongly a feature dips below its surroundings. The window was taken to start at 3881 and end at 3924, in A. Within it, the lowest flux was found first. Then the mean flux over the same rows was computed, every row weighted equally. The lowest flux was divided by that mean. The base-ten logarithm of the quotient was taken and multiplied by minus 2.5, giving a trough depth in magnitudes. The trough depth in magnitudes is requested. 0.14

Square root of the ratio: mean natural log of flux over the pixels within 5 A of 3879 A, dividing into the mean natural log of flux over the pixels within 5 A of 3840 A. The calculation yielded 1.00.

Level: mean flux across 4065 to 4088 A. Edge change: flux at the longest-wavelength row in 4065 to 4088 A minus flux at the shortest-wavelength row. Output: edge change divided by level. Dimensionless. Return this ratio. 0.07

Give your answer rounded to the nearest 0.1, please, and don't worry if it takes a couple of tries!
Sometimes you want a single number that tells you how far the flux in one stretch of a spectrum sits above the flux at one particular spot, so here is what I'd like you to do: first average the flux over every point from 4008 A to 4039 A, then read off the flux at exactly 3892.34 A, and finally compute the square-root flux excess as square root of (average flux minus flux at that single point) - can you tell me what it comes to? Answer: 0.4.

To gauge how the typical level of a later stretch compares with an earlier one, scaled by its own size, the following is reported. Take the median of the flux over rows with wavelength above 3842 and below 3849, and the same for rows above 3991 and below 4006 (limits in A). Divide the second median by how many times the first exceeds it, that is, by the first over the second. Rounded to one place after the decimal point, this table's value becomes 19.3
